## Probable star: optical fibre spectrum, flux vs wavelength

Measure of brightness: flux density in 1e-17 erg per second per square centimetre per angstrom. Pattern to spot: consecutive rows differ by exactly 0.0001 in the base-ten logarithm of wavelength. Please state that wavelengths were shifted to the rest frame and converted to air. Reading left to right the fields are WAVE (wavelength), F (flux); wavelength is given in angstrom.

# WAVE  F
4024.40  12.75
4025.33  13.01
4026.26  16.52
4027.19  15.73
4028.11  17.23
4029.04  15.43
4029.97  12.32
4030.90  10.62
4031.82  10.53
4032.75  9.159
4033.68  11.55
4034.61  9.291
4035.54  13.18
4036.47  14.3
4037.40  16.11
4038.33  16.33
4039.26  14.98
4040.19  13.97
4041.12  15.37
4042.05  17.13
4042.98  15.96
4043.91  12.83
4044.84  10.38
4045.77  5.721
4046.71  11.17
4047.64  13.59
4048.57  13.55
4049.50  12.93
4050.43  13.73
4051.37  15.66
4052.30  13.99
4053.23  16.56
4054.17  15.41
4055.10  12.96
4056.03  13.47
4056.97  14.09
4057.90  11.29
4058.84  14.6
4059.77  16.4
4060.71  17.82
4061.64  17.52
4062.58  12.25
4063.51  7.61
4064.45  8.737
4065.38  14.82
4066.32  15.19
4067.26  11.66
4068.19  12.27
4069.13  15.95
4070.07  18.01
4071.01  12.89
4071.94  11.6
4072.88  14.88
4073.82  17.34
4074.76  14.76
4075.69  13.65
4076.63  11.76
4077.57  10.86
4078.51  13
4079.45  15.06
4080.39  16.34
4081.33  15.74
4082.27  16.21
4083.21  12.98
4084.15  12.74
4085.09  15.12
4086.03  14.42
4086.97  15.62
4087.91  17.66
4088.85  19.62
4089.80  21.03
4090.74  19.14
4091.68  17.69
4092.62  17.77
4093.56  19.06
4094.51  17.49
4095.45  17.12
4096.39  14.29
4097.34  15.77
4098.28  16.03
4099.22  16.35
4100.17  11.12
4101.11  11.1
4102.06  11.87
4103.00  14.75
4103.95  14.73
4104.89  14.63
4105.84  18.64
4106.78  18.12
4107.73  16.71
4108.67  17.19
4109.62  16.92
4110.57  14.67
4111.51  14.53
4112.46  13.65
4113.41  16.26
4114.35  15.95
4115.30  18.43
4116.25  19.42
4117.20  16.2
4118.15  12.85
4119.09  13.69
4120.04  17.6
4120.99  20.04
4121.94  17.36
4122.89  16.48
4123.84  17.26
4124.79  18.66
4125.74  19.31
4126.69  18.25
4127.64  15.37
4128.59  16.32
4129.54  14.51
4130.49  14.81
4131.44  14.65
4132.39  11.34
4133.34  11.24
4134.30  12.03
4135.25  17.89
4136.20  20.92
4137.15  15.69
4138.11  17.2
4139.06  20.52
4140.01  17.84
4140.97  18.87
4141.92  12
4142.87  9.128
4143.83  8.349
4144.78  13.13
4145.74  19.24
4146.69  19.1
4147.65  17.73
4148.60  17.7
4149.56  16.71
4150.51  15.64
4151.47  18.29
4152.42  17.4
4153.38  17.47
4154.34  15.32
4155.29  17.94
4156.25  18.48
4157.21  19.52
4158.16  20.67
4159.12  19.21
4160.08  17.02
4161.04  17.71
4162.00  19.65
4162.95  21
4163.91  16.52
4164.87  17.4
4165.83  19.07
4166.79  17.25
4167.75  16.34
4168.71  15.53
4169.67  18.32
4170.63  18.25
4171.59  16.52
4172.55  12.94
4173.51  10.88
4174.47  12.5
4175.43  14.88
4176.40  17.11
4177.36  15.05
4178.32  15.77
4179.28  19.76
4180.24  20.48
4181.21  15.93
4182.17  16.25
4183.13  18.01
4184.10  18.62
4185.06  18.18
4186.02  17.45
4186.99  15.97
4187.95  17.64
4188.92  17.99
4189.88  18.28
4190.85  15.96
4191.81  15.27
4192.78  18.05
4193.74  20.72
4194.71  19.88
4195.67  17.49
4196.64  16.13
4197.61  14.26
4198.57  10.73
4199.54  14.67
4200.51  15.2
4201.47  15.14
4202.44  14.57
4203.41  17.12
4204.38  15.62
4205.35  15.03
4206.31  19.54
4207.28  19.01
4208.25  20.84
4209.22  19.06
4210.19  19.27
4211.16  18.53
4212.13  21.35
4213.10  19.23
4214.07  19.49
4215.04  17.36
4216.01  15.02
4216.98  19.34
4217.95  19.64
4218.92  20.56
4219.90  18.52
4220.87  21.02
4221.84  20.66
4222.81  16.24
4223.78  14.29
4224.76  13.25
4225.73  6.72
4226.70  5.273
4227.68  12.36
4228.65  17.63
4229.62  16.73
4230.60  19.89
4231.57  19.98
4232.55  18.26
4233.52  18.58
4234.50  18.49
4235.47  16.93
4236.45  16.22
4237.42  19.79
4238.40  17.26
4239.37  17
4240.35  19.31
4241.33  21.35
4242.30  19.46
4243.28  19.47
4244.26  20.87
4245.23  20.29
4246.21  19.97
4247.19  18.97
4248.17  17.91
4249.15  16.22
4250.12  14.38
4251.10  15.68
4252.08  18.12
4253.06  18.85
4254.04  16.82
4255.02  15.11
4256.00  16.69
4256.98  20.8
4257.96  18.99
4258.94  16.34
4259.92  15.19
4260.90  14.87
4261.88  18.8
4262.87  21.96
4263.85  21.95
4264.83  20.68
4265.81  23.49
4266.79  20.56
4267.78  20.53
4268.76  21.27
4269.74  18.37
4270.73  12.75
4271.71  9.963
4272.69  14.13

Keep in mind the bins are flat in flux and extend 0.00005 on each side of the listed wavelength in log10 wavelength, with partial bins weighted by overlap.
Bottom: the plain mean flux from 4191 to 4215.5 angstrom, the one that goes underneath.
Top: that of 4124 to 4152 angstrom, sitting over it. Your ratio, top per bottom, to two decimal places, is 0.92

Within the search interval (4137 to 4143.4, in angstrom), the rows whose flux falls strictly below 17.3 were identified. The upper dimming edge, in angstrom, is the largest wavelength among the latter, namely 4142.87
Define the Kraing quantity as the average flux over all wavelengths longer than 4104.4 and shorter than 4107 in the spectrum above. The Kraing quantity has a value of 17.1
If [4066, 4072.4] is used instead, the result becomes 13.9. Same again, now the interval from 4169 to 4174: 15.4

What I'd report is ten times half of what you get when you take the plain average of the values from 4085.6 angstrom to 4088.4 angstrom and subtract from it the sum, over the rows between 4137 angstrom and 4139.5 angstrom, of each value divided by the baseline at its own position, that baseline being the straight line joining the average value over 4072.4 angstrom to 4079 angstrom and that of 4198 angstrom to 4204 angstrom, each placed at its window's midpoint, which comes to 61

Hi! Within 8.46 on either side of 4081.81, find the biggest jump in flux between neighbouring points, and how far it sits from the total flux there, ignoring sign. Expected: 271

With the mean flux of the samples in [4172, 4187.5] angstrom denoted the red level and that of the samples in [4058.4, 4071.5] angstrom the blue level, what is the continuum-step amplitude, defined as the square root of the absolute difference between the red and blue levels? 1.50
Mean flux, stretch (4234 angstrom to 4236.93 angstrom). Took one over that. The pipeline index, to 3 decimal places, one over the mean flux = 0.058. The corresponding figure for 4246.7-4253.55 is 0.058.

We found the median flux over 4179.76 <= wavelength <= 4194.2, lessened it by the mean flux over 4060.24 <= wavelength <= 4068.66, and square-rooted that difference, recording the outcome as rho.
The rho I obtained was 2.2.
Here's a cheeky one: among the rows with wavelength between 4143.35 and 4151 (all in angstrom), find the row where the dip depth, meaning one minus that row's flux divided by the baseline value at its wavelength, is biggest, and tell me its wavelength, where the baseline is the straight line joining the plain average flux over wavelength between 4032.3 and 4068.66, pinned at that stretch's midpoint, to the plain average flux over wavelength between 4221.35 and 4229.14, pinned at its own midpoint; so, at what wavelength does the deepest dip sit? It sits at 4143.83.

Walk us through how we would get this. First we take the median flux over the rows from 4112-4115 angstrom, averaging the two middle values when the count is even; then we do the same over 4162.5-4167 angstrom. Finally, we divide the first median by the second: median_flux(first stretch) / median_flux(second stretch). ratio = 0.92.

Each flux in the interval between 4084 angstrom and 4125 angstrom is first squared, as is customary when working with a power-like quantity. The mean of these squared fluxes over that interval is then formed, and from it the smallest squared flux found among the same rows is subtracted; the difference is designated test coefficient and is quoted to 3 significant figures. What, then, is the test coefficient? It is 147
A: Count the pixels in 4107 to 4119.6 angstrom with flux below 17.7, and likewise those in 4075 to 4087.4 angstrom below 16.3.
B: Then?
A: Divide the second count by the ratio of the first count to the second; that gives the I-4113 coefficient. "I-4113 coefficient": 13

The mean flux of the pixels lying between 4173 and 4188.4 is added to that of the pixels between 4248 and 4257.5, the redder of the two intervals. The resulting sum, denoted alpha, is 33.6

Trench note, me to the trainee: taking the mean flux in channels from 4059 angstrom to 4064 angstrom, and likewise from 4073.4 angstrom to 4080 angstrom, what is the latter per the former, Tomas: 0.96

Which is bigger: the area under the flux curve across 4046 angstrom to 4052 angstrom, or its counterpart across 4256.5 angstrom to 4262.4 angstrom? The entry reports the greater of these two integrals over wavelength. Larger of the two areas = 103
